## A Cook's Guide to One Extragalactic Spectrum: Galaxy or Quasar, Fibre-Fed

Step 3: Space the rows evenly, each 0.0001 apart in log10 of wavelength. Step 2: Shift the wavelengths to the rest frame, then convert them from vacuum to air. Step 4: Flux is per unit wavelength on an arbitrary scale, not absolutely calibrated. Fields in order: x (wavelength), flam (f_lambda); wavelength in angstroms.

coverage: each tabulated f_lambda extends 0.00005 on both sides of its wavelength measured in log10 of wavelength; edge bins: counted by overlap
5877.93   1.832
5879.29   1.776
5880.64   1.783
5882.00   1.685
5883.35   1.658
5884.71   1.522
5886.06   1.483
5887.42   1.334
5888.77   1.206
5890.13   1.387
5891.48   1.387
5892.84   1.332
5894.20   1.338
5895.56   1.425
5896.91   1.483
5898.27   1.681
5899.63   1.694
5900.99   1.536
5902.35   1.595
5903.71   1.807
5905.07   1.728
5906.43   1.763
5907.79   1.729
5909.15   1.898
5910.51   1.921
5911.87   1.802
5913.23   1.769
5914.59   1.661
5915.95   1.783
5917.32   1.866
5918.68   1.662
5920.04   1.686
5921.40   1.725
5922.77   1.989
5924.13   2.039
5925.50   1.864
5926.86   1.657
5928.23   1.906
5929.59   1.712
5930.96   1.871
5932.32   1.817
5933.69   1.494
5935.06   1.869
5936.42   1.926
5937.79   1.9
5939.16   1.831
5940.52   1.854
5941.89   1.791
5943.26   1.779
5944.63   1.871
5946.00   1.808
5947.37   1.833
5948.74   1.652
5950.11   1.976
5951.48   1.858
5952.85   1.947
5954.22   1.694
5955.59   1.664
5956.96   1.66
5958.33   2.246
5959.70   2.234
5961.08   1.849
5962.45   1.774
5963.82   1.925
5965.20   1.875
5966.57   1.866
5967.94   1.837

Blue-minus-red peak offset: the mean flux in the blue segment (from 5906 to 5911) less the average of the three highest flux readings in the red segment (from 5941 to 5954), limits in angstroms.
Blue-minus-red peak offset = -0.10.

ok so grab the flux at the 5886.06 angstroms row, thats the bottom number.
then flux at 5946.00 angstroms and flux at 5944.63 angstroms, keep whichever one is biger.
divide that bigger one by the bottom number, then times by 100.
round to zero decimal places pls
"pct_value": 126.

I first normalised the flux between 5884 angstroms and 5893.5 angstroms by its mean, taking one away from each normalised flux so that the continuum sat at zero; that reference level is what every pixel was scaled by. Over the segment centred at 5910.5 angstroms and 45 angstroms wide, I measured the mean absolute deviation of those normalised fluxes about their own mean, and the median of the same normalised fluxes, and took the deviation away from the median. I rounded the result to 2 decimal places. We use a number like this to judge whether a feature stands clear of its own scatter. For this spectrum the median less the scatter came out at 0.14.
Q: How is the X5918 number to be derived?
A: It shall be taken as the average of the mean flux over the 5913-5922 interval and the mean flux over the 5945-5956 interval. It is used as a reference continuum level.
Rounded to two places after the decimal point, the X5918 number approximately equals 1.77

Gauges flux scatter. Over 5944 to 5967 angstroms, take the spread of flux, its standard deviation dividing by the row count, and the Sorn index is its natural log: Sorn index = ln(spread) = -1.79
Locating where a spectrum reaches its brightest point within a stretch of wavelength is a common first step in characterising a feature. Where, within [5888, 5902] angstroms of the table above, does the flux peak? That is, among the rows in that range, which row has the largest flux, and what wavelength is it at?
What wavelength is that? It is 5899.63 angstroms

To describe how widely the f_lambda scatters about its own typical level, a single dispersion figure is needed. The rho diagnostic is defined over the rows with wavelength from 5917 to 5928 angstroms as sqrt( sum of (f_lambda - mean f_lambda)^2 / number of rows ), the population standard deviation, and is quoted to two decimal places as 0.14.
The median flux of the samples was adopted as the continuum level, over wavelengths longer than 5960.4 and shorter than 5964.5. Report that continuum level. 1.85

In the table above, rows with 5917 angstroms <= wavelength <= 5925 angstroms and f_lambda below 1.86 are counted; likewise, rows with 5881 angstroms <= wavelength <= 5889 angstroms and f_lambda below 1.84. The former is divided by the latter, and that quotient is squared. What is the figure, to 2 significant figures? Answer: 0.25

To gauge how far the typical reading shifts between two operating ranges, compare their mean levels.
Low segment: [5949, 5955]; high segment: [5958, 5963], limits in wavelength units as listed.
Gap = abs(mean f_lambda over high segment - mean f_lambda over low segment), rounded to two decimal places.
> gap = 0.16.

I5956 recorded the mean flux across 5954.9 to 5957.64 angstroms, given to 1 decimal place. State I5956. 1.7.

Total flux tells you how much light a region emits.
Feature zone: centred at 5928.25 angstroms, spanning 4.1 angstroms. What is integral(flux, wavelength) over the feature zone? 7.2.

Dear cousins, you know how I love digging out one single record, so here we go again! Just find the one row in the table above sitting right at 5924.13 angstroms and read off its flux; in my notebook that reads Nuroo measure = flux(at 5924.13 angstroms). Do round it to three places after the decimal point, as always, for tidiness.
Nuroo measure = 2.039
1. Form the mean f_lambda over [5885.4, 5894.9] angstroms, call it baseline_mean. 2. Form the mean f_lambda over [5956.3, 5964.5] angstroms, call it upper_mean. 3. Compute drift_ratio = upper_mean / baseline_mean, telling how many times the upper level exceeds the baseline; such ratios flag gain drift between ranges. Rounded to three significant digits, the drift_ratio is 1.44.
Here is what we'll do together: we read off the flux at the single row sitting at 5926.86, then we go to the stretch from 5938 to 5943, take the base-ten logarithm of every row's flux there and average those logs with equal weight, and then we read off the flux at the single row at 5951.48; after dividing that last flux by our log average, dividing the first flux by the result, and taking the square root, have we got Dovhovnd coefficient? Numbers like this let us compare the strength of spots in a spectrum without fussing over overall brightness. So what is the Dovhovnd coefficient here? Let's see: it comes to 0.48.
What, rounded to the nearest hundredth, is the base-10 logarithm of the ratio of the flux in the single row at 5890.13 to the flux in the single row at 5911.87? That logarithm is -0.11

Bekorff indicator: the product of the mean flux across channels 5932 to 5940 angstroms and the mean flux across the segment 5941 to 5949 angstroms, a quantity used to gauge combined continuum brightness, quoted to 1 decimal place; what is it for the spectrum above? 3.2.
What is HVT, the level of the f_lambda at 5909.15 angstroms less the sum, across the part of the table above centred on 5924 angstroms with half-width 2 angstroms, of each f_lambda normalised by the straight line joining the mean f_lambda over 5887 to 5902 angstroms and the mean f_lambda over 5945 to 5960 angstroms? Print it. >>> -1.66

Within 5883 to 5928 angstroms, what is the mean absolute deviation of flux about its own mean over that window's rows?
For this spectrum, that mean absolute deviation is 0.167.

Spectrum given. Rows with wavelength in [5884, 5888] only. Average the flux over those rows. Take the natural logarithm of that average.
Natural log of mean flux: 0.37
